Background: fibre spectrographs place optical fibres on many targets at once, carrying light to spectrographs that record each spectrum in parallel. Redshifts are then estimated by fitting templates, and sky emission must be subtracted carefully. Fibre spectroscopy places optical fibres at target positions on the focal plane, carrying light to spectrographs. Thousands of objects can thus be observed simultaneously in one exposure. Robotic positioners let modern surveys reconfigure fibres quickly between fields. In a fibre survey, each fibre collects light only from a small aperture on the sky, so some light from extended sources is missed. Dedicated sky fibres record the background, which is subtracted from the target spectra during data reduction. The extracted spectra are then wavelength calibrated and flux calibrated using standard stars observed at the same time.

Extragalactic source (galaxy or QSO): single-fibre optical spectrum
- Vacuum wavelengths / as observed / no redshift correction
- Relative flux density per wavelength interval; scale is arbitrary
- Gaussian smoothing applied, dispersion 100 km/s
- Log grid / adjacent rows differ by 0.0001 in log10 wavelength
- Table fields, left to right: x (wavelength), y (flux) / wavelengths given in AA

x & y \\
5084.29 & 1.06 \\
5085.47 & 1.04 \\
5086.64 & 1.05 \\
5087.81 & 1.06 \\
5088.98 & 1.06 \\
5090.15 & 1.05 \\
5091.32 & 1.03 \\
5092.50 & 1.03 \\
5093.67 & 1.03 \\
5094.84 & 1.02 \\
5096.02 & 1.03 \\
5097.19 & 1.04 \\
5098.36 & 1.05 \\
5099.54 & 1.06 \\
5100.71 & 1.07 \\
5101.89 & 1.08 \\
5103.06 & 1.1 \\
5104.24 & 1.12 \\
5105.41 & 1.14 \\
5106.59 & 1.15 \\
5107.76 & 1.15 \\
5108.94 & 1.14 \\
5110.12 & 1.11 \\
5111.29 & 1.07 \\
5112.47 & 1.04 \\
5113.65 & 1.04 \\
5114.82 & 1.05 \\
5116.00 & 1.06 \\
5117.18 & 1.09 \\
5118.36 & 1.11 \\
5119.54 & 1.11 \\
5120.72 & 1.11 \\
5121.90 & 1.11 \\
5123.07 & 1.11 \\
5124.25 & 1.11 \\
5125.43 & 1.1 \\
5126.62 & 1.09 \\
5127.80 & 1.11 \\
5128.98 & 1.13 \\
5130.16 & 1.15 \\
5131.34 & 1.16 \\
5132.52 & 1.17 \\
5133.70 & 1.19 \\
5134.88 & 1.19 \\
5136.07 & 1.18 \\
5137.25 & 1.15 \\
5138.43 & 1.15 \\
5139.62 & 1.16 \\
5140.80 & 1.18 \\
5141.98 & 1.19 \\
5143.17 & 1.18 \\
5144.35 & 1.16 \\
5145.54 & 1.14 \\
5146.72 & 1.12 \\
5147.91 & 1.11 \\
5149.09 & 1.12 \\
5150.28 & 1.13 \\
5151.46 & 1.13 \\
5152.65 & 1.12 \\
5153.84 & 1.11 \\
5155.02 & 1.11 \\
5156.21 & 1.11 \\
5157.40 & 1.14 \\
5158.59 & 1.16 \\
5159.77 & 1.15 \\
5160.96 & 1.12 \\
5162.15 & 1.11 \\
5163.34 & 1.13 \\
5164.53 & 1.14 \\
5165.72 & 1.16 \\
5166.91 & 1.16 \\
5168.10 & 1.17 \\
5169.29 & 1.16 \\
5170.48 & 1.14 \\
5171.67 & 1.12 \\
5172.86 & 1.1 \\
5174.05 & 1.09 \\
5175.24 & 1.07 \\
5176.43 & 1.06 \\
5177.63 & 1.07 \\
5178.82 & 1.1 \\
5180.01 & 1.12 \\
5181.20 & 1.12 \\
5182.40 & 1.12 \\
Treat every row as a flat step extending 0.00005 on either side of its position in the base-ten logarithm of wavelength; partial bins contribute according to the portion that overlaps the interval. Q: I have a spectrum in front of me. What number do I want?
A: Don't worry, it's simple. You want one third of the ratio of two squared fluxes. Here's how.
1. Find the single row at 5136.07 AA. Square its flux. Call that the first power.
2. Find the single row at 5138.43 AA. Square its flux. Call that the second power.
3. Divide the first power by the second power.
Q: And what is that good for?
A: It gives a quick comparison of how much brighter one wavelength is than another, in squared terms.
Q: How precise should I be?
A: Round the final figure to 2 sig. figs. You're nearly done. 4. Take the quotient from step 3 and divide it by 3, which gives 0.35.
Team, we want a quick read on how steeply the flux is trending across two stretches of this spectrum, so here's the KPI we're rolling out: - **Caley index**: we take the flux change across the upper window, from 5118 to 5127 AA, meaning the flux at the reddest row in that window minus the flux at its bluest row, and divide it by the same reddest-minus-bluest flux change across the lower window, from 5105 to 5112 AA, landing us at 0.3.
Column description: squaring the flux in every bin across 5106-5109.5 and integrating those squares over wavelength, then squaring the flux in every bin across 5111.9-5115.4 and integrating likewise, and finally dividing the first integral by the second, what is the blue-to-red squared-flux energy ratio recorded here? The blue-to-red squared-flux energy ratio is 1.21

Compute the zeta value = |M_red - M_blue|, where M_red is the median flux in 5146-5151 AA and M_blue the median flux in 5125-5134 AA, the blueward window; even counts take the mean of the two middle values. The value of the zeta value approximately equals 0.020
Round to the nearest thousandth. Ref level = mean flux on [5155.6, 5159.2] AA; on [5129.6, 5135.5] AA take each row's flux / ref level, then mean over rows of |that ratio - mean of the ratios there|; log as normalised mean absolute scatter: 0.013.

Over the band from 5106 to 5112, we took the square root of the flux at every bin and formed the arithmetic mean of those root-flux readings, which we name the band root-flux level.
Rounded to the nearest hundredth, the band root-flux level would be 1.06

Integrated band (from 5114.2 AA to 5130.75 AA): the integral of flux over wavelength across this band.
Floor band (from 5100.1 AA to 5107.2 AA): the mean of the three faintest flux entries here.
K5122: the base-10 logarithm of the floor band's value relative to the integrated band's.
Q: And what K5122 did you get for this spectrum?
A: -1.2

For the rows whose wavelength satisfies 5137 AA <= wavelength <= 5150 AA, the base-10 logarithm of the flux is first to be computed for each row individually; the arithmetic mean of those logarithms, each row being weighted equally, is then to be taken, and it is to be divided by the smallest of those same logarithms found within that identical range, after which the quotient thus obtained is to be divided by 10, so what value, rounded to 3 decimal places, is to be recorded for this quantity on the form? 0.134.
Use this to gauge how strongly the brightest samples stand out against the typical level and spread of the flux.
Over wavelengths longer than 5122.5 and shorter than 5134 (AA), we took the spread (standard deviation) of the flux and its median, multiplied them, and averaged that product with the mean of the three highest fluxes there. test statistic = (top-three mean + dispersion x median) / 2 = 0.605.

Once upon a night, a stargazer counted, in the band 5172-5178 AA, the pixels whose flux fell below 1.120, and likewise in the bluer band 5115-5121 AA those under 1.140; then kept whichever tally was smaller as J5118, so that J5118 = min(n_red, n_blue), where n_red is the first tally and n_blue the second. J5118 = 5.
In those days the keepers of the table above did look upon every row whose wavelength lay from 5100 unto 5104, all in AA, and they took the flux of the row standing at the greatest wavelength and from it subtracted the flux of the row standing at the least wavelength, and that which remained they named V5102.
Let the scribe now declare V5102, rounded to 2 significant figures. 0.030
